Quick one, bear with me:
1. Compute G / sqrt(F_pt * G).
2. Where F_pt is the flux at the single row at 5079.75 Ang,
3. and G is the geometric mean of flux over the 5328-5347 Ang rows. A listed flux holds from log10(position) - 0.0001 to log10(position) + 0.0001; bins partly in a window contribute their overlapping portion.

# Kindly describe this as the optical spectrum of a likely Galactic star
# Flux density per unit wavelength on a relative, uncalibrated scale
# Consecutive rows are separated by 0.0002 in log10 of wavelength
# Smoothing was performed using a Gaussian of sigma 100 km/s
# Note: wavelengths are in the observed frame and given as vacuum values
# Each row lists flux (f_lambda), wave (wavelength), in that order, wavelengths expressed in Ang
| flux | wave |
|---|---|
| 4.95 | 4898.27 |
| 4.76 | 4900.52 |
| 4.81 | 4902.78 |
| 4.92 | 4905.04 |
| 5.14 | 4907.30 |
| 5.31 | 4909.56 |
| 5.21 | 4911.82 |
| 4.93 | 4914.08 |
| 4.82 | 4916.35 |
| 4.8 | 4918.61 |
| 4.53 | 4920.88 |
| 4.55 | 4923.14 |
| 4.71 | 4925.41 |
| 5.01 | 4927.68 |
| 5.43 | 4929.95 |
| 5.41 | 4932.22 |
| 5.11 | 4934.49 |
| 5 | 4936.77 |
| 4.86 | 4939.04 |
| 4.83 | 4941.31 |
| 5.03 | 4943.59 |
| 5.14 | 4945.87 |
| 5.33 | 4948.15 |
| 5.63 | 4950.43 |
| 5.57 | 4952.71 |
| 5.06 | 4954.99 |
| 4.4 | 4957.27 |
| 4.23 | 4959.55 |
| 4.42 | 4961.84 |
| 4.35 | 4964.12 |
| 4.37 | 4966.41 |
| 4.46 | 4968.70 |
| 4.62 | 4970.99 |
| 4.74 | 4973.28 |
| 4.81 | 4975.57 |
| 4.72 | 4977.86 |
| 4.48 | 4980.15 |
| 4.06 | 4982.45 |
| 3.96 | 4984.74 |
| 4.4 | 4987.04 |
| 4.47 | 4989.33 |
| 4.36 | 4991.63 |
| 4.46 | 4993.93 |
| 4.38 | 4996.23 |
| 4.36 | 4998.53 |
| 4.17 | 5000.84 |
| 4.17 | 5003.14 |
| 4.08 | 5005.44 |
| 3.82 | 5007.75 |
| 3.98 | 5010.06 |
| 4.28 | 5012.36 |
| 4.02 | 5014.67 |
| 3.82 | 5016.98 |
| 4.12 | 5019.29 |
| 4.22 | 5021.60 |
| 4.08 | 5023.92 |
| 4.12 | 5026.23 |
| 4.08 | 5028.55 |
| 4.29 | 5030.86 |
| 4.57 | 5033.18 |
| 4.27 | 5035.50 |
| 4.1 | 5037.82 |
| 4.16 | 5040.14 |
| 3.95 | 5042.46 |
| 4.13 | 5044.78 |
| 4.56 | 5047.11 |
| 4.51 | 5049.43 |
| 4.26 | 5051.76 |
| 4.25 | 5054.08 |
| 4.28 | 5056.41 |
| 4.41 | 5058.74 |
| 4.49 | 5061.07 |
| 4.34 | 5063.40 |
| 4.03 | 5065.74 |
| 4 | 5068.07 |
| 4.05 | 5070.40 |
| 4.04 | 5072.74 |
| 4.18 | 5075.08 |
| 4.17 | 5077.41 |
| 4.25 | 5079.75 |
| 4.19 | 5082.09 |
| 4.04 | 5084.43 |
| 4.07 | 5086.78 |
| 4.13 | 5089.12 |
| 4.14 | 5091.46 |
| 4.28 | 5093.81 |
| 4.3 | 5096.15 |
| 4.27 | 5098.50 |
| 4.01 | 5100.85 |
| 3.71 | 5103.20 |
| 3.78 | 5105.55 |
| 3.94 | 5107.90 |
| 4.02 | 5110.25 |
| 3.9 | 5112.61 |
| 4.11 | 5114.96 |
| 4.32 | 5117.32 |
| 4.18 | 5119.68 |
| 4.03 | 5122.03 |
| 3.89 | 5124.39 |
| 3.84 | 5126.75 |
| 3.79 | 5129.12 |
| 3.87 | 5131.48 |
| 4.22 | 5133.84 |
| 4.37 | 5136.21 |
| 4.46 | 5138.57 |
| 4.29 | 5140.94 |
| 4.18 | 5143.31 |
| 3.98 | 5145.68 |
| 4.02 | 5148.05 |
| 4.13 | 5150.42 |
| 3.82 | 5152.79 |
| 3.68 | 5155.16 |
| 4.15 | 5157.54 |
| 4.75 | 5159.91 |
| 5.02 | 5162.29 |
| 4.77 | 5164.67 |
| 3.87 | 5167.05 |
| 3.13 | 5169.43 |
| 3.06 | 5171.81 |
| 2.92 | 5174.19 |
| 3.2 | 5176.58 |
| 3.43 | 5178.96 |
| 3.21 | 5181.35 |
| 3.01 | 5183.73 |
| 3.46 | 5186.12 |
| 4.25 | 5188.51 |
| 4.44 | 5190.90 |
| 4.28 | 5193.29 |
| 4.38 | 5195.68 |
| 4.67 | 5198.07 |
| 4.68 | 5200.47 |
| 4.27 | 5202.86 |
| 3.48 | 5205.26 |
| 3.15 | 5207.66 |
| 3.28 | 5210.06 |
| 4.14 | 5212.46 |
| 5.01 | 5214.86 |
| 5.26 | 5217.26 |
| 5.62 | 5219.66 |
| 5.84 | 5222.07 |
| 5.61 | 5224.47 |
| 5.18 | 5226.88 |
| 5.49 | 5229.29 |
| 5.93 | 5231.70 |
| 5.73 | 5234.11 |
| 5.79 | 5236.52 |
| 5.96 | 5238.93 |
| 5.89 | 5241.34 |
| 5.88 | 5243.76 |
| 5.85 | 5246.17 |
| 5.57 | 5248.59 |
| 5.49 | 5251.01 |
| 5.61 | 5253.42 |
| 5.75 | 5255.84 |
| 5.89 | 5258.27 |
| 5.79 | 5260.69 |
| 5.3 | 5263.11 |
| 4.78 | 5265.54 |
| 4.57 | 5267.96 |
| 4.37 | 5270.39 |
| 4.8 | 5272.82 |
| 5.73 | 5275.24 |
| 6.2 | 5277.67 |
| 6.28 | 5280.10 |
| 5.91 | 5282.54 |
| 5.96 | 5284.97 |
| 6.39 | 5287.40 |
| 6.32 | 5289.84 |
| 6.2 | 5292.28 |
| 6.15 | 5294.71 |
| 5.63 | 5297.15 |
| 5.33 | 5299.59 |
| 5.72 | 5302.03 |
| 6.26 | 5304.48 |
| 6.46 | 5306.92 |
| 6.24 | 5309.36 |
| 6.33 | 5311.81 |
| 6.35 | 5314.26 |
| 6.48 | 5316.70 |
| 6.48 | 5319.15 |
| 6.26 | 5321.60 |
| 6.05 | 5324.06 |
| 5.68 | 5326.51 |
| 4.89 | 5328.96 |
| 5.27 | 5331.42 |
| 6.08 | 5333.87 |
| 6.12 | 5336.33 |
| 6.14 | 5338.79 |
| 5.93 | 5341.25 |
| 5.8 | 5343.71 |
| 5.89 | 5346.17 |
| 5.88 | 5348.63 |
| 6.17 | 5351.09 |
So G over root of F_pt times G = 1.16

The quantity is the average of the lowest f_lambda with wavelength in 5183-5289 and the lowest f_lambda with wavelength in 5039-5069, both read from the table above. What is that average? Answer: 3.48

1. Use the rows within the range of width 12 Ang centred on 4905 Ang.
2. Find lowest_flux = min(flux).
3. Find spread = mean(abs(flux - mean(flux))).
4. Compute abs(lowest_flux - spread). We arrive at 4.6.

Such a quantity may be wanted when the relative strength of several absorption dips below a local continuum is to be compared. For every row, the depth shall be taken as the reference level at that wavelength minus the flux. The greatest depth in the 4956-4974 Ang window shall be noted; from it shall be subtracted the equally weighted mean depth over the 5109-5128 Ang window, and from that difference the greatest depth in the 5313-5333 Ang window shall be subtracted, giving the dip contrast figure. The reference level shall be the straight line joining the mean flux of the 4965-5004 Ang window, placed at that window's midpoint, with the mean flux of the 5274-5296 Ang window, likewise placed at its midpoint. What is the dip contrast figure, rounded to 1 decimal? -2.6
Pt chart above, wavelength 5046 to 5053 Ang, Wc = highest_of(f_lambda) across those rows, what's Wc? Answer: 4.56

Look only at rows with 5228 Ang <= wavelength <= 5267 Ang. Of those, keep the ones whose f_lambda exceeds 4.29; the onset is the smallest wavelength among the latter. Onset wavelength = 5229.29 Ang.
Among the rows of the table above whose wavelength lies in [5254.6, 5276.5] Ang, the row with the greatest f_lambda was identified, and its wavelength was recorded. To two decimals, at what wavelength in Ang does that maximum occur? 5258.27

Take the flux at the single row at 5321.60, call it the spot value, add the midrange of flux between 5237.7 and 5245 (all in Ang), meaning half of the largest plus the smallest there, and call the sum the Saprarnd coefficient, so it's 12.2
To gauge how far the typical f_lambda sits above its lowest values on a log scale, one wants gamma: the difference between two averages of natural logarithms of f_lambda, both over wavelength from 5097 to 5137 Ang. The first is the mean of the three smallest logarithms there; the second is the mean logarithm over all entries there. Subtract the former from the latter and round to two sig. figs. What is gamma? 0.064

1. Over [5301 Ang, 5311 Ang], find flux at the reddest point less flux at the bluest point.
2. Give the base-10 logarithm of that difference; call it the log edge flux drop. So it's -0.3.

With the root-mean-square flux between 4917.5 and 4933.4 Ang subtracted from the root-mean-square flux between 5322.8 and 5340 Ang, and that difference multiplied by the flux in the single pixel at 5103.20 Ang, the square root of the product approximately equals 1.8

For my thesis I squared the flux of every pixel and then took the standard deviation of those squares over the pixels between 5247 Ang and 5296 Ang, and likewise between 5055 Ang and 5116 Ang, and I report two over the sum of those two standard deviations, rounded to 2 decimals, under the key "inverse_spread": 0.25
